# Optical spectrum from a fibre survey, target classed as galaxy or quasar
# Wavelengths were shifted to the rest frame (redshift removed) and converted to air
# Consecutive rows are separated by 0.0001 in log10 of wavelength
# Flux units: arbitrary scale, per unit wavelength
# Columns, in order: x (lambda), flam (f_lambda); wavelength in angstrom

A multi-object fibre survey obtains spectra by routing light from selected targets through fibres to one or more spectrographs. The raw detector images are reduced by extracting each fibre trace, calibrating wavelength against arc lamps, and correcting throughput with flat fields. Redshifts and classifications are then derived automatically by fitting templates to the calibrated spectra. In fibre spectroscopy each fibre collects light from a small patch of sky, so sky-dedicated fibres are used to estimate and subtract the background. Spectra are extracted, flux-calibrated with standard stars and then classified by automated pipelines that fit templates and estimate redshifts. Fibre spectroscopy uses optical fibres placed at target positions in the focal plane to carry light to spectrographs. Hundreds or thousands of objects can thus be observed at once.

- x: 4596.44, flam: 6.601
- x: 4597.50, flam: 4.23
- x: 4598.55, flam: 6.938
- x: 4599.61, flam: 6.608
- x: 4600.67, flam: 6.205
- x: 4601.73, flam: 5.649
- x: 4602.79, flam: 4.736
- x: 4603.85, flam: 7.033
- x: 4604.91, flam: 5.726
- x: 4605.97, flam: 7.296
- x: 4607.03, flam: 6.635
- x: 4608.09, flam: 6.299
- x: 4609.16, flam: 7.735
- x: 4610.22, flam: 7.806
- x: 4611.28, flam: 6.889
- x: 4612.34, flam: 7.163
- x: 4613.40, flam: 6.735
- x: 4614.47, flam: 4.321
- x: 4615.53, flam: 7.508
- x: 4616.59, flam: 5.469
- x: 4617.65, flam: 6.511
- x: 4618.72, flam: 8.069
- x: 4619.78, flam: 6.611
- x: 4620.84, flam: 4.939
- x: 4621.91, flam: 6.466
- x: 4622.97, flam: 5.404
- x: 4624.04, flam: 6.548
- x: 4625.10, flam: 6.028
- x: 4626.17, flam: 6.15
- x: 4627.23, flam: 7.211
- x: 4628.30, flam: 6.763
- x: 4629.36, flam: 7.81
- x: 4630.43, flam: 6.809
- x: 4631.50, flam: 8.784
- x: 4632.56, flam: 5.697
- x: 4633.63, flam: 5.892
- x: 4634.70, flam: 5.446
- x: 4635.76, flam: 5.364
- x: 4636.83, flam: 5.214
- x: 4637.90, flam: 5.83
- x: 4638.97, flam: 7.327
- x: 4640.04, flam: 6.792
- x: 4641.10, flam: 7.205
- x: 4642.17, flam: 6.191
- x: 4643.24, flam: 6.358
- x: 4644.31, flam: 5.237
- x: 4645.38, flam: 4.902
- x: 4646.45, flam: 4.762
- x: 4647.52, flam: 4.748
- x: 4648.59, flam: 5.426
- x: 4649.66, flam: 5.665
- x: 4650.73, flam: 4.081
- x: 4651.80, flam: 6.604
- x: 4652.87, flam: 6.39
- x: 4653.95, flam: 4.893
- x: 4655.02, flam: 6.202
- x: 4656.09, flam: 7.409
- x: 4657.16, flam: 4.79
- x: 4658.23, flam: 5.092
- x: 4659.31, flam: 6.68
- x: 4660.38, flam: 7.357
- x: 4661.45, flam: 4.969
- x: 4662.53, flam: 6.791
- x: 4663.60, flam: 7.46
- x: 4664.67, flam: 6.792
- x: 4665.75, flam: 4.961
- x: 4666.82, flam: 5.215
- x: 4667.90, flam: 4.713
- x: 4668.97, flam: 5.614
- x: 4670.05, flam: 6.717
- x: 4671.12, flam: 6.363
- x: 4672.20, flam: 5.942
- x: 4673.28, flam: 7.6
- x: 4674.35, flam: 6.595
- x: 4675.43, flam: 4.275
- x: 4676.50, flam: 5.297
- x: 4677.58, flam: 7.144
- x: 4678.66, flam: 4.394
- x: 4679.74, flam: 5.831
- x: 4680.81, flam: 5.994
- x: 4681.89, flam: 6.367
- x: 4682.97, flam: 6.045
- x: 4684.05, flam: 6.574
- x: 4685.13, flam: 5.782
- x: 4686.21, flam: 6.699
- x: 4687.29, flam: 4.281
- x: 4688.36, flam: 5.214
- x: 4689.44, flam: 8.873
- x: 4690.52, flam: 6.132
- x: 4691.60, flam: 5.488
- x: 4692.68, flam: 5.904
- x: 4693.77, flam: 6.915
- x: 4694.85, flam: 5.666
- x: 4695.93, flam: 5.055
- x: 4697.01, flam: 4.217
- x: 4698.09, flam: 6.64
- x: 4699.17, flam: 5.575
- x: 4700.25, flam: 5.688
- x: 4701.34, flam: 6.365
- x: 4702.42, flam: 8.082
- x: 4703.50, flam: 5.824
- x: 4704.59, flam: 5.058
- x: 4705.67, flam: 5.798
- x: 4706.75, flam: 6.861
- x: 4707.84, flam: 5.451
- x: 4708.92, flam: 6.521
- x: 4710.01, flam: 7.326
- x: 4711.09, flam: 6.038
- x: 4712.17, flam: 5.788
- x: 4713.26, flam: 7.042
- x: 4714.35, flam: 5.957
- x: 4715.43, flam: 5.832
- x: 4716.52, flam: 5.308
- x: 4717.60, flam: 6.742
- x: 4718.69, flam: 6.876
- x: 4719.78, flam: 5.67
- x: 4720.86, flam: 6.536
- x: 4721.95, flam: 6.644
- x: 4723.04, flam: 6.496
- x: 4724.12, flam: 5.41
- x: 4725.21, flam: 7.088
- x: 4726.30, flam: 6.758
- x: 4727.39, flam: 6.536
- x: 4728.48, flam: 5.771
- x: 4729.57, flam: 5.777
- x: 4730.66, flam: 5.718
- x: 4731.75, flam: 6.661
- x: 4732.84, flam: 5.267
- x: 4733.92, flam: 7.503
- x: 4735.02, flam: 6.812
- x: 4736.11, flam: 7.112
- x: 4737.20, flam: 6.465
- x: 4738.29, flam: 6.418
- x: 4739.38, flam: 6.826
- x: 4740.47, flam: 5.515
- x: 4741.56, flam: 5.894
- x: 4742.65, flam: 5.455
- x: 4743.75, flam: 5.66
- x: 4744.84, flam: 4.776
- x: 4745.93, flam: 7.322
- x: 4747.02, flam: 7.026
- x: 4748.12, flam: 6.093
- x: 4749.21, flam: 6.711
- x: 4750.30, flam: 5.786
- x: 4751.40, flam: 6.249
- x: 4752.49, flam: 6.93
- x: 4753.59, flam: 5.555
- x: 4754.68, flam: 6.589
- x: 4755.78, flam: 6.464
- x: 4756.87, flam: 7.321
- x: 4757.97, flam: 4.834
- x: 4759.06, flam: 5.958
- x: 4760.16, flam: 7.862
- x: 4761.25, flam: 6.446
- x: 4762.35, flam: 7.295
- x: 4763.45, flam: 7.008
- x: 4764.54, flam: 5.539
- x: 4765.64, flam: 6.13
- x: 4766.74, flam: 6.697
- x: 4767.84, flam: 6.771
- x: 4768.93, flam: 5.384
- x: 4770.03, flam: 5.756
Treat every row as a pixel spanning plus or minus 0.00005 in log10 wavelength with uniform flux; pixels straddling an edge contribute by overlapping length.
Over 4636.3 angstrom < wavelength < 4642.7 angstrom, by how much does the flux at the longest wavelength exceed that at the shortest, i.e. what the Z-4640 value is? 1.0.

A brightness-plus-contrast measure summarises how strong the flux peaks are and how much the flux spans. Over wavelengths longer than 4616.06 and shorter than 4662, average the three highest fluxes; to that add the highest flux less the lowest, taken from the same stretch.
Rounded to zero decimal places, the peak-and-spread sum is 13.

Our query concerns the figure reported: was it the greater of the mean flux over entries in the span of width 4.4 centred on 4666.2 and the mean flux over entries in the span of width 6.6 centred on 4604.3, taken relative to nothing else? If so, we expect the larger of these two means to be 6.2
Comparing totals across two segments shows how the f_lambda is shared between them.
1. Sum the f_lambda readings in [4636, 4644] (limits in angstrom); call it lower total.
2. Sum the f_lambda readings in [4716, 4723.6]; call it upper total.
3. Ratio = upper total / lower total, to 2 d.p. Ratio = 0.99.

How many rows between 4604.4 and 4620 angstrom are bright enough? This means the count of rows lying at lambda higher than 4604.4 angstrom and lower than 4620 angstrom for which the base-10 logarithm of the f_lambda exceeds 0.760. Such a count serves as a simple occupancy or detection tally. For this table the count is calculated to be 12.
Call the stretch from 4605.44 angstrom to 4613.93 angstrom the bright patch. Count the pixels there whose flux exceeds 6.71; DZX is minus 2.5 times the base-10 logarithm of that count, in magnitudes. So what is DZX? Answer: -1.9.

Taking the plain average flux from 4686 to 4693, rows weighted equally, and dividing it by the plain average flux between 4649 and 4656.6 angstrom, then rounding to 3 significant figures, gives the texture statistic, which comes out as 1.03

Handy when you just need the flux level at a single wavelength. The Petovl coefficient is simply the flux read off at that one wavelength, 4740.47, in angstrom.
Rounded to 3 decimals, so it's 5.515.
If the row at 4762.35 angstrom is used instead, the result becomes 7.295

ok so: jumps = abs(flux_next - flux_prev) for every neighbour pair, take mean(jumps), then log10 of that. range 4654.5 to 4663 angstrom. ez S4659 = 0.18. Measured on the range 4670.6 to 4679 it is 0.20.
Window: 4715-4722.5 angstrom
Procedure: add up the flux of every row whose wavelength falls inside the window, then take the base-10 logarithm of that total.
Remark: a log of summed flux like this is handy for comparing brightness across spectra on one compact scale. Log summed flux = 1.640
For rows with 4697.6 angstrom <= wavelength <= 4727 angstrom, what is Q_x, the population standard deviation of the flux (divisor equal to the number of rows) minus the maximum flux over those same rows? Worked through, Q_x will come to -7.38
